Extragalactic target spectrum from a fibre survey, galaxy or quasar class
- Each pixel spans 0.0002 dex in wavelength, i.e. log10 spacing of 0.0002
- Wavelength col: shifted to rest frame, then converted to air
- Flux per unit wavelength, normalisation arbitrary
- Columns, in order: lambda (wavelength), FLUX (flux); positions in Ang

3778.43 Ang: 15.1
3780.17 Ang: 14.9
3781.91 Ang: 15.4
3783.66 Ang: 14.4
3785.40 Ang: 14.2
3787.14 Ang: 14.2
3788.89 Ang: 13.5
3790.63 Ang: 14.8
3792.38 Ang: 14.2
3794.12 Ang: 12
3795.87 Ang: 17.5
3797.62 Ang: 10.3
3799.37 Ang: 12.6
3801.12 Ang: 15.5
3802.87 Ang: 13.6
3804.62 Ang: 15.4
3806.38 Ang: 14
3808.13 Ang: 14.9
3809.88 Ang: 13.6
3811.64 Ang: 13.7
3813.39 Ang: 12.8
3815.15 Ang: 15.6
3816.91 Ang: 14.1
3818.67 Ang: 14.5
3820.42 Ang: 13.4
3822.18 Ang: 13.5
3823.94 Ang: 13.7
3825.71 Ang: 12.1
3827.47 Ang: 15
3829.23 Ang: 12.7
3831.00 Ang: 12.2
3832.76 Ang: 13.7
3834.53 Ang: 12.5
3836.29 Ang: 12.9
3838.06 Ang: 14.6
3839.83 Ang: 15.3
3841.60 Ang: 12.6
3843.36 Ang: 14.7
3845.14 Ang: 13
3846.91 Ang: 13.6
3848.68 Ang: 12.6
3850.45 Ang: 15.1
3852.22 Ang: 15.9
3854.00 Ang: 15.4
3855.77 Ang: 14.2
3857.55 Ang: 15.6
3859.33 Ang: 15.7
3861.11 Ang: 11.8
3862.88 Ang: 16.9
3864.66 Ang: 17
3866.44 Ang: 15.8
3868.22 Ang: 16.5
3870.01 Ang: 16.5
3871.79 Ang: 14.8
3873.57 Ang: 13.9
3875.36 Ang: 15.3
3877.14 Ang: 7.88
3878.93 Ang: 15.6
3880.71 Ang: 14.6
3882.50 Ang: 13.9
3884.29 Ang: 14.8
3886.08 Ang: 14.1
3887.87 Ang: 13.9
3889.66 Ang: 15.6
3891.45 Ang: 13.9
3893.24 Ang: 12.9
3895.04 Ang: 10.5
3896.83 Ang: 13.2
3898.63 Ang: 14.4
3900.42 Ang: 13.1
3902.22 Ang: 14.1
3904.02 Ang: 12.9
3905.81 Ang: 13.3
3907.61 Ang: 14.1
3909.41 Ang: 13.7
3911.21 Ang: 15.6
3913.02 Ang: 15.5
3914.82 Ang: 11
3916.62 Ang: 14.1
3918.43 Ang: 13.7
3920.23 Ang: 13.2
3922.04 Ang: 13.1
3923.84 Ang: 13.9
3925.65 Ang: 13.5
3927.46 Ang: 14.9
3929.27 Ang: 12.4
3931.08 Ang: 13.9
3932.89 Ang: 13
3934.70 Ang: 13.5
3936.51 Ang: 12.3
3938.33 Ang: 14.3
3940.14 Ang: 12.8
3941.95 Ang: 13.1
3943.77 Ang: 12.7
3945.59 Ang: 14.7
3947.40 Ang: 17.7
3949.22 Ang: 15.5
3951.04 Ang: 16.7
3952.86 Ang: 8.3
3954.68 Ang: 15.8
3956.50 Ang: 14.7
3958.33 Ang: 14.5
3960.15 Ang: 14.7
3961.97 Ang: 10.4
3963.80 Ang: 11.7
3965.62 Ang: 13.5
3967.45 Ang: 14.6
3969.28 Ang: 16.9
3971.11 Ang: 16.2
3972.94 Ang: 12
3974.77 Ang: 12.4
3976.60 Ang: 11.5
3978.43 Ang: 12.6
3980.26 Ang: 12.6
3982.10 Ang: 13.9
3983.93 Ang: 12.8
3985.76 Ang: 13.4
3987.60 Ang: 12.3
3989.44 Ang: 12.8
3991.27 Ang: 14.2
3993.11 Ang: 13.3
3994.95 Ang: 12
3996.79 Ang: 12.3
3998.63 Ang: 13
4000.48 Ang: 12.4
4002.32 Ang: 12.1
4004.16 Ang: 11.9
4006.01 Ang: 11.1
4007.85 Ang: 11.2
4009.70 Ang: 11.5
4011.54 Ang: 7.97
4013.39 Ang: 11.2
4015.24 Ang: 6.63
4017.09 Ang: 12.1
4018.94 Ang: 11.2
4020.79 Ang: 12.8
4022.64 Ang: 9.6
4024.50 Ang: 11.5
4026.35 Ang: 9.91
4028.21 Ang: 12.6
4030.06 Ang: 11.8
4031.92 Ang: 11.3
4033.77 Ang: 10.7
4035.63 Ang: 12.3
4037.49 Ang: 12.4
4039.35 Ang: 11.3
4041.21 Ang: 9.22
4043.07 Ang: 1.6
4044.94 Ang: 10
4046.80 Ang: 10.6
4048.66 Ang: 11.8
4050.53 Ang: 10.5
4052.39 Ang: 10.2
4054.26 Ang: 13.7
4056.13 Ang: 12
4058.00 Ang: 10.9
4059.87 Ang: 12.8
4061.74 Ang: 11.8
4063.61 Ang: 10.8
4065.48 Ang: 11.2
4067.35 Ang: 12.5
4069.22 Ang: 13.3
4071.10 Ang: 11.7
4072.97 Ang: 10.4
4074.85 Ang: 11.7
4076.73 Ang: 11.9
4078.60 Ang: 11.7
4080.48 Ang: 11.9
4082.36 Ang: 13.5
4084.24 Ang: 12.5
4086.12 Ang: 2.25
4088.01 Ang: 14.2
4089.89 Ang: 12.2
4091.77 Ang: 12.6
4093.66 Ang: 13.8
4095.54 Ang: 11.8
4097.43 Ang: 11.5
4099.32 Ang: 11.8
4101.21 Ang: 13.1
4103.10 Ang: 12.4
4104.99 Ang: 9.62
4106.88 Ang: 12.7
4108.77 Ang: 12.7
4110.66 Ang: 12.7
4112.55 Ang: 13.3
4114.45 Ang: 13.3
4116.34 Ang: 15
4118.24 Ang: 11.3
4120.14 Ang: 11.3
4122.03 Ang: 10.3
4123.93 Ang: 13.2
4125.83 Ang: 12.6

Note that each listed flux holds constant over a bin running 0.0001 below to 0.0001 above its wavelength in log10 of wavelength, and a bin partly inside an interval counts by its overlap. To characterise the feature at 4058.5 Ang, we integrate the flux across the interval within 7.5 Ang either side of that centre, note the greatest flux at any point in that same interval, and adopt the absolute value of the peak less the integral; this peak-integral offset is 161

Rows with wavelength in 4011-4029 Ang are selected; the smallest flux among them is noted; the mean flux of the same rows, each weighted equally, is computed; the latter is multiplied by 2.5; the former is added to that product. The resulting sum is 33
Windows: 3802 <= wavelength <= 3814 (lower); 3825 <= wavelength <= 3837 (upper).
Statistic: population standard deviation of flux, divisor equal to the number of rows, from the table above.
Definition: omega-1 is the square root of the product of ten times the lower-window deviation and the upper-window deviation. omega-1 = 2.8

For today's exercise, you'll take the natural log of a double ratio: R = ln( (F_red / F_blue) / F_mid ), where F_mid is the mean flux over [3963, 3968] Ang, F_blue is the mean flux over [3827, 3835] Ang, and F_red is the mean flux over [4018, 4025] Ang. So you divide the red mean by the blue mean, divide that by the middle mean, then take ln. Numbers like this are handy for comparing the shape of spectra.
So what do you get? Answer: -2.74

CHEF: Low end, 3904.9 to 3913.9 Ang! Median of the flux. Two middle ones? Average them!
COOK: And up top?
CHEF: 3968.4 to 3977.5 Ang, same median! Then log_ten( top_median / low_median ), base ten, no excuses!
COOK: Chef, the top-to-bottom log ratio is -0.056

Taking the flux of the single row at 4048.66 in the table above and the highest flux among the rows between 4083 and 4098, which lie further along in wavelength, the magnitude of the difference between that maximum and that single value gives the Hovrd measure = 2.4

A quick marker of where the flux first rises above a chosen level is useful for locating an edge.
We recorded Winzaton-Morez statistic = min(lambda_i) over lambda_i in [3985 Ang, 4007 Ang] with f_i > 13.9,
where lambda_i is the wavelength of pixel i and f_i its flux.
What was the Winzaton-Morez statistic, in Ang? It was 3991.27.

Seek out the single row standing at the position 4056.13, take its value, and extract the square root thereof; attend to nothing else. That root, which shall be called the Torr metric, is 3.46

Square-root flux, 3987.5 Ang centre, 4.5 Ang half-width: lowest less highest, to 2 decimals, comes -0.26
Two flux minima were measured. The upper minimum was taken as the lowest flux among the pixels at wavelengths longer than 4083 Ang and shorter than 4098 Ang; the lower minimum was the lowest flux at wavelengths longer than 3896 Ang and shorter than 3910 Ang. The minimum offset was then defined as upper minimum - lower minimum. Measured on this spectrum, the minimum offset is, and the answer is -11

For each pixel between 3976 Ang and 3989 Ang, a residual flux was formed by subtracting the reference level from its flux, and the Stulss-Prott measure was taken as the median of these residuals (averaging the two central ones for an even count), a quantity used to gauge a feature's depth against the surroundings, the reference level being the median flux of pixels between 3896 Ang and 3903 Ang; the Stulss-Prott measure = -1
